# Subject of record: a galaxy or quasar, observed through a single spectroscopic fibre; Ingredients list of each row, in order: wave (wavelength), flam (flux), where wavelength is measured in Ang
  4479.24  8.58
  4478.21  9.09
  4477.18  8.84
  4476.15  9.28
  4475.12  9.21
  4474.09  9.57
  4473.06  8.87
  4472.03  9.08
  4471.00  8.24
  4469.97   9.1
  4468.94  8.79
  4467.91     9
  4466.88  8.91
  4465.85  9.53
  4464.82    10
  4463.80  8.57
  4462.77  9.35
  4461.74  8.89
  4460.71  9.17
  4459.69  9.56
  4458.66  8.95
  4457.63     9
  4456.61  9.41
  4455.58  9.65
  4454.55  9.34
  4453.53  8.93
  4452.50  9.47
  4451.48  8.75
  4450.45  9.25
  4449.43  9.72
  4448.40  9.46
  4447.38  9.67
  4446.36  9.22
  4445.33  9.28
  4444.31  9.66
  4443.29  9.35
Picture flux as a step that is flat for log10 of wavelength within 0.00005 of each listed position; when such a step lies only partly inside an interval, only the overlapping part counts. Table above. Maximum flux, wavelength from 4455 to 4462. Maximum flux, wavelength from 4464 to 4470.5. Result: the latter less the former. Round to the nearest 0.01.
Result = 0.35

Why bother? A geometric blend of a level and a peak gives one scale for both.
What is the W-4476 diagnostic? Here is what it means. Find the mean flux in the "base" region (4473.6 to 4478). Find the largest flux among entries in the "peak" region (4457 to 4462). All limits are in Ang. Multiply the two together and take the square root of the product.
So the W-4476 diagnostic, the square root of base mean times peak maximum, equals 9.39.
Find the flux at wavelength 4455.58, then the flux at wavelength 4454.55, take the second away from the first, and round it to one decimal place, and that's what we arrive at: 0.3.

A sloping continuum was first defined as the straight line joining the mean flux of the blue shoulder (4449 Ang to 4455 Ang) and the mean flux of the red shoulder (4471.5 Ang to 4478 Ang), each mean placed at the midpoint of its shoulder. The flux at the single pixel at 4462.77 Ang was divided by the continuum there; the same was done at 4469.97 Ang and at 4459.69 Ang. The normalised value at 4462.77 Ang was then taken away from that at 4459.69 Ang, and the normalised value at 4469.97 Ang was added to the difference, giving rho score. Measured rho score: 1.01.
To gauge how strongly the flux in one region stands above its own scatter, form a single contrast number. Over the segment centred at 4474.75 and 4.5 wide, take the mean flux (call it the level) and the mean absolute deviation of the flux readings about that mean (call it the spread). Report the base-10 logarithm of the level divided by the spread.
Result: 1.68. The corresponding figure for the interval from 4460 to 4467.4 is 1.40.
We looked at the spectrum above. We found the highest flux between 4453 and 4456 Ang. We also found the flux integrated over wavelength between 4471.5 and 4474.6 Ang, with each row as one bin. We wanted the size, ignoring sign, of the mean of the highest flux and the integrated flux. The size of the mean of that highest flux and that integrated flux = 19.0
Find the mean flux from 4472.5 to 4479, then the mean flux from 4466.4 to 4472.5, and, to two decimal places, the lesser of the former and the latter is 8.85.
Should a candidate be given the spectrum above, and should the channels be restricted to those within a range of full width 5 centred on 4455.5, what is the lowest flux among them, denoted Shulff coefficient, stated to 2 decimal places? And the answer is 8.93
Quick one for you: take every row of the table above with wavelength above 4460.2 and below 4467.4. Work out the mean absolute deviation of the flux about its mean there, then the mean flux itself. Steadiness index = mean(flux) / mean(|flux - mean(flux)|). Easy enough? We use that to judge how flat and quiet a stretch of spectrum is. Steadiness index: 25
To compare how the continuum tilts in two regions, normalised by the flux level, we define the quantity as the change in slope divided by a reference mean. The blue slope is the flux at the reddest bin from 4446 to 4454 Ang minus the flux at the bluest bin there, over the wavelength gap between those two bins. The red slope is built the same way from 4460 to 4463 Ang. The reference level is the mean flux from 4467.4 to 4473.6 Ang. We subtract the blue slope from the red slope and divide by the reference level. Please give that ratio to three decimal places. 0.014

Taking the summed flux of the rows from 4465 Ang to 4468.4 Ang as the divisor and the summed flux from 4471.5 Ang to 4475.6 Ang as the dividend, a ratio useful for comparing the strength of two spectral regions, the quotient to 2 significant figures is 1.3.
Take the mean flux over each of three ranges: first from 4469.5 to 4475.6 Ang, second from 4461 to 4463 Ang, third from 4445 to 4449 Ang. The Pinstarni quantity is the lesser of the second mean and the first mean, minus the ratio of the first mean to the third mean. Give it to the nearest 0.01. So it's 8.05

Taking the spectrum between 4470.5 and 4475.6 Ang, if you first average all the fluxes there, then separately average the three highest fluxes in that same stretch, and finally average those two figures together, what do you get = 9.14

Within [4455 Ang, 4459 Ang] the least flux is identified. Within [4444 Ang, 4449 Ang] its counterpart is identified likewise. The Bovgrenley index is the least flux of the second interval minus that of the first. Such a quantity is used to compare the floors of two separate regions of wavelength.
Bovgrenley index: 0.3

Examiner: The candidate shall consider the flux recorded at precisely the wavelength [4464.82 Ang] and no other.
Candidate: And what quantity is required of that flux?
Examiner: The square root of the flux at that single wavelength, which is 3.16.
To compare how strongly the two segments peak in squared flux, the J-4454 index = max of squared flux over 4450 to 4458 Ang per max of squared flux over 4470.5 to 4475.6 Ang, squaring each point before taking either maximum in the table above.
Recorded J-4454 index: 1.02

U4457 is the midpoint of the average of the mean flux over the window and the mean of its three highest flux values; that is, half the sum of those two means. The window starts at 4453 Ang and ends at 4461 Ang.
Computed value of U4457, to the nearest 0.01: 9.40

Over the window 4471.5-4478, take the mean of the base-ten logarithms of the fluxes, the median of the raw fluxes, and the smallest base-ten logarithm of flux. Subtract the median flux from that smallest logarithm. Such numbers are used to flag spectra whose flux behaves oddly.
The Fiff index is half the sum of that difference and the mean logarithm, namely -3.62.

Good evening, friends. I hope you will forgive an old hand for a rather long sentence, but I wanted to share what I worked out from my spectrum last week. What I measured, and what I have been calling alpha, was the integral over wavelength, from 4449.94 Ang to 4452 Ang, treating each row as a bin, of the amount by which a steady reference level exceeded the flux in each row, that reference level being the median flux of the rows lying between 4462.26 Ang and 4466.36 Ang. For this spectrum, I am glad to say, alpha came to 0.90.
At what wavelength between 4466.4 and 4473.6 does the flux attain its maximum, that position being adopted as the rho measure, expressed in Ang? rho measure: 4469.97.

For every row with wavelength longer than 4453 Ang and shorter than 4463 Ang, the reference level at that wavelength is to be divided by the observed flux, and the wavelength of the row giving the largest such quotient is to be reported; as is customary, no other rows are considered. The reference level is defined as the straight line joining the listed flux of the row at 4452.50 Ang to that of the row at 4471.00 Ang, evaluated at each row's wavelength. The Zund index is 4453.53 Ang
